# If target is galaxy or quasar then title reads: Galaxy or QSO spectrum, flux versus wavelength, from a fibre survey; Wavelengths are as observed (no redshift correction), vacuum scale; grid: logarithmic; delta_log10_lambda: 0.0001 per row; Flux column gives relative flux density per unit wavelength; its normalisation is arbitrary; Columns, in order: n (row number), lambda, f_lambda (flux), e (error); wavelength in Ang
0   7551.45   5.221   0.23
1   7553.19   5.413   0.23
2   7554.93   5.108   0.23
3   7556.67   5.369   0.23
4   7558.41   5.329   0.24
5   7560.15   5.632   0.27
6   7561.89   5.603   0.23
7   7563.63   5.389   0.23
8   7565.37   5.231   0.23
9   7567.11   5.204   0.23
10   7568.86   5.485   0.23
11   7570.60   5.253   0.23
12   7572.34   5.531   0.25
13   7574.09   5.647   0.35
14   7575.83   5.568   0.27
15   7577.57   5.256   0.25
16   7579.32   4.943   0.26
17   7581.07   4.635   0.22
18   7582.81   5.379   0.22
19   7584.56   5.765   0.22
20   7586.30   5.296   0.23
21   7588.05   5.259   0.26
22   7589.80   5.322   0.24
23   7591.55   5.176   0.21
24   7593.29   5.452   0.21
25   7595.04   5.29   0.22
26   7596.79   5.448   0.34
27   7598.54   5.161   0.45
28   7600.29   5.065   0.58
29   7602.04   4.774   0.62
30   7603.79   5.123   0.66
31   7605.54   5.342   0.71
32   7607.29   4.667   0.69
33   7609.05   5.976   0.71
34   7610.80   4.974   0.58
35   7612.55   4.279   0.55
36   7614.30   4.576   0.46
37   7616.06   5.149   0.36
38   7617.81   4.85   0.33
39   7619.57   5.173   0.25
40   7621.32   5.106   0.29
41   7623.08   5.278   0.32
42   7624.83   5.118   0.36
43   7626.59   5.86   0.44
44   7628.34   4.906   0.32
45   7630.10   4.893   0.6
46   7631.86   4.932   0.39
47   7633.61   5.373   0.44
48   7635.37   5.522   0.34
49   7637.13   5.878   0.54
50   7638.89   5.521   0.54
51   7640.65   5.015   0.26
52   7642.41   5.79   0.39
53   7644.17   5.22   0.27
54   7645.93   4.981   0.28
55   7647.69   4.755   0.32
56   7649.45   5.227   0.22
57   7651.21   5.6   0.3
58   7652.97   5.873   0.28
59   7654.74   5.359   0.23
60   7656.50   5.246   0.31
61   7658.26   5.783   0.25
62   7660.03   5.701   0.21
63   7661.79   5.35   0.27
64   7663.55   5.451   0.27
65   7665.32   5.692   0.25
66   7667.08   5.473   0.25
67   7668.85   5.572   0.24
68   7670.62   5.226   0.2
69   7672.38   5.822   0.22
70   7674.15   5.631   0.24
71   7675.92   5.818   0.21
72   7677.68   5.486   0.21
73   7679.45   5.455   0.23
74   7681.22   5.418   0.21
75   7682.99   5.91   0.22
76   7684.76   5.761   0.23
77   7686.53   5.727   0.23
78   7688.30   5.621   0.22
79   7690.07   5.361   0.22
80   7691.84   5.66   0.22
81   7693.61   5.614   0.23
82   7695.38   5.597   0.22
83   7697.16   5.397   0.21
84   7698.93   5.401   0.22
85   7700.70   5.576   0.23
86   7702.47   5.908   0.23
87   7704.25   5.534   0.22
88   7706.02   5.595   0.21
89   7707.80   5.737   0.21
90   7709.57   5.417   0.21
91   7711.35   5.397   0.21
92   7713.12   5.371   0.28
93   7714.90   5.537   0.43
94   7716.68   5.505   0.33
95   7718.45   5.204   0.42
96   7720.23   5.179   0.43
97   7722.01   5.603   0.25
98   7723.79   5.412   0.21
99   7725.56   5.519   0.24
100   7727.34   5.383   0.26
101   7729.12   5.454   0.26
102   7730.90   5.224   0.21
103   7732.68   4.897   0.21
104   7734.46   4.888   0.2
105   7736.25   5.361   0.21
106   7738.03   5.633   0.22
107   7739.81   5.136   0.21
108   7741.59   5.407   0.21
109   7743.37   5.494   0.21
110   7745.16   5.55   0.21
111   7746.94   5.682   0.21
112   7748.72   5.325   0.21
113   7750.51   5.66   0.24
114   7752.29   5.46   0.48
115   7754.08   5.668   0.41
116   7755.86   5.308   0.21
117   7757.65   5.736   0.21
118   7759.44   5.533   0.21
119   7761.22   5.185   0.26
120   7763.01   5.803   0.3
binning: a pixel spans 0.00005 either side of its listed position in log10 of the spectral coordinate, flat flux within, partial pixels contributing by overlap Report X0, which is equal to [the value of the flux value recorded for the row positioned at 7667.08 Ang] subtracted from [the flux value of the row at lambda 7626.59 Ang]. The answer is 0.39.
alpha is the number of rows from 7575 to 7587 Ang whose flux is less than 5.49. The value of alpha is 5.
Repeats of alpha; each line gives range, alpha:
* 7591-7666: 32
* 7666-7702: 8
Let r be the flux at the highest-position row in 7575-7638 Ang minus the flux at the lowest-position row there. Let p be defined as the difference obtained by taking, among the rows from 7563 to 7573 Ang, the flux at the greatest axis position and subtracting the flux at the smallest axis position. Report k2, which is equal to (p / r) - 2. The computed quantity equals -1.5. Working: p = 0.14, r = 0.3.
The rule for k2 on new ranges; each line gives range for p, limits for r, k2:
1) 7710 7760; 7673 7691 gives -2.5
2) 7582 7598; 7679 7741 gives -2.2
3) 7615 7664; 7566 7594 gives -0.8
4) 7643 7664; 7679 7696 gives -0.4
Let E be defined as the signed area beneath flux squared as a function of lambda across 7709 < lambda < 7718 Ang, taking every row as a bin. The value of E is 266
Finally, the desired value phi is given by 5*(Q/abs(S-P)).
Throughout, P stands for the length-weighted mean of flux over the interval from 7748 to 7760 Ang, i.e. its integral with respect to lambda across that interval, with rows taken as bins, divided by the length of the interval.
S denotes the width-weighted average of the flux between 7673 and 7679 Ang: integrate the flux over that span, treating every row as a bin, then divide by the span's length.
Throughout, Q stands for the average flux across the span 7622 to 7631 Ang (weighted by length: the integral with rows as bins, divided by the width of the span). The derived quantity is 232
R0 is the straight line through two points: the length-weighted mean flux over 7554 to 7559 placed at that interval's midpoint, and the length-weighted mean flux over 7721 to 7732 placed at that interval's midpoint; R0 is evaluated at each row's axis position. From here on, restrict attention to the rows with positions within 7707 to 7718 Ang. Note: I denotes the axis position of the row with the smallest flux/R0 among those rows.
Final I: 7713.12 Ang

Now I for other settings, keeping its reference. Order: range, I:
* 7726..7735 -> 7734.46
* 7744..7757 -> 7755.86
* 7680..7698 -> 7690.07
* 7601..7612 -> 7607.29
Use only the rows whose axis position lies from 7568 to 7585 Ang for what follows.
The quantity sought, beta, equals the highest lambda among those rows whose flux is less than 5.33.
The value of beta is 7581.07 Ang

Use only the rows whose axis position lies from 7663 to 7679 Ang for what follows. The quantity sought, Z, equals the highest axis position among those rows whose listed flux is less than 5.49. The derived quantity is 7677.68 Ang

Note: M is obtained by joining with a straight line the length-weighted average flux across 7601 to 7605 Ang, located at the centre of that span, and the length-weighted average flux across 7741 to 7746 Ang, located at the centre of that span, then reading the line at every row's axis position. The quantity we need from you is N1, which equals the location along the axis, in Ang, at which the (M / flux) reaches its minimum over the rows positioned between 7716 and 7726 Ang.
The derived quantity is 7722.01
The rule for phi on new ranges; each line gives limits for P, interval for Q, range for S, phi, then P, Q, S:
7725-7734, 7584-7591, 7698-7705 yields 79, 5.3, 5.4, 5.61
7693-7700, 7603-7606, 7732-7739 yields 87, 5.5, 5.2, 5.20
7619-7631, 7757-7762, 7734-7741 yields 304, 5.2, 5.5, 5.28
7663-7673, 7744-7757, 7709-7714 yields 199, 5.5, 5.5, 5.39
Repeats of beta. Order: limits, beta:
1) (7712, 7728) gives 7720.23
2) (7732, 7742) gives 7739.81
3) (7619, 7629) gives 7628.34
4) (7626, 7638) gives 7631.86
